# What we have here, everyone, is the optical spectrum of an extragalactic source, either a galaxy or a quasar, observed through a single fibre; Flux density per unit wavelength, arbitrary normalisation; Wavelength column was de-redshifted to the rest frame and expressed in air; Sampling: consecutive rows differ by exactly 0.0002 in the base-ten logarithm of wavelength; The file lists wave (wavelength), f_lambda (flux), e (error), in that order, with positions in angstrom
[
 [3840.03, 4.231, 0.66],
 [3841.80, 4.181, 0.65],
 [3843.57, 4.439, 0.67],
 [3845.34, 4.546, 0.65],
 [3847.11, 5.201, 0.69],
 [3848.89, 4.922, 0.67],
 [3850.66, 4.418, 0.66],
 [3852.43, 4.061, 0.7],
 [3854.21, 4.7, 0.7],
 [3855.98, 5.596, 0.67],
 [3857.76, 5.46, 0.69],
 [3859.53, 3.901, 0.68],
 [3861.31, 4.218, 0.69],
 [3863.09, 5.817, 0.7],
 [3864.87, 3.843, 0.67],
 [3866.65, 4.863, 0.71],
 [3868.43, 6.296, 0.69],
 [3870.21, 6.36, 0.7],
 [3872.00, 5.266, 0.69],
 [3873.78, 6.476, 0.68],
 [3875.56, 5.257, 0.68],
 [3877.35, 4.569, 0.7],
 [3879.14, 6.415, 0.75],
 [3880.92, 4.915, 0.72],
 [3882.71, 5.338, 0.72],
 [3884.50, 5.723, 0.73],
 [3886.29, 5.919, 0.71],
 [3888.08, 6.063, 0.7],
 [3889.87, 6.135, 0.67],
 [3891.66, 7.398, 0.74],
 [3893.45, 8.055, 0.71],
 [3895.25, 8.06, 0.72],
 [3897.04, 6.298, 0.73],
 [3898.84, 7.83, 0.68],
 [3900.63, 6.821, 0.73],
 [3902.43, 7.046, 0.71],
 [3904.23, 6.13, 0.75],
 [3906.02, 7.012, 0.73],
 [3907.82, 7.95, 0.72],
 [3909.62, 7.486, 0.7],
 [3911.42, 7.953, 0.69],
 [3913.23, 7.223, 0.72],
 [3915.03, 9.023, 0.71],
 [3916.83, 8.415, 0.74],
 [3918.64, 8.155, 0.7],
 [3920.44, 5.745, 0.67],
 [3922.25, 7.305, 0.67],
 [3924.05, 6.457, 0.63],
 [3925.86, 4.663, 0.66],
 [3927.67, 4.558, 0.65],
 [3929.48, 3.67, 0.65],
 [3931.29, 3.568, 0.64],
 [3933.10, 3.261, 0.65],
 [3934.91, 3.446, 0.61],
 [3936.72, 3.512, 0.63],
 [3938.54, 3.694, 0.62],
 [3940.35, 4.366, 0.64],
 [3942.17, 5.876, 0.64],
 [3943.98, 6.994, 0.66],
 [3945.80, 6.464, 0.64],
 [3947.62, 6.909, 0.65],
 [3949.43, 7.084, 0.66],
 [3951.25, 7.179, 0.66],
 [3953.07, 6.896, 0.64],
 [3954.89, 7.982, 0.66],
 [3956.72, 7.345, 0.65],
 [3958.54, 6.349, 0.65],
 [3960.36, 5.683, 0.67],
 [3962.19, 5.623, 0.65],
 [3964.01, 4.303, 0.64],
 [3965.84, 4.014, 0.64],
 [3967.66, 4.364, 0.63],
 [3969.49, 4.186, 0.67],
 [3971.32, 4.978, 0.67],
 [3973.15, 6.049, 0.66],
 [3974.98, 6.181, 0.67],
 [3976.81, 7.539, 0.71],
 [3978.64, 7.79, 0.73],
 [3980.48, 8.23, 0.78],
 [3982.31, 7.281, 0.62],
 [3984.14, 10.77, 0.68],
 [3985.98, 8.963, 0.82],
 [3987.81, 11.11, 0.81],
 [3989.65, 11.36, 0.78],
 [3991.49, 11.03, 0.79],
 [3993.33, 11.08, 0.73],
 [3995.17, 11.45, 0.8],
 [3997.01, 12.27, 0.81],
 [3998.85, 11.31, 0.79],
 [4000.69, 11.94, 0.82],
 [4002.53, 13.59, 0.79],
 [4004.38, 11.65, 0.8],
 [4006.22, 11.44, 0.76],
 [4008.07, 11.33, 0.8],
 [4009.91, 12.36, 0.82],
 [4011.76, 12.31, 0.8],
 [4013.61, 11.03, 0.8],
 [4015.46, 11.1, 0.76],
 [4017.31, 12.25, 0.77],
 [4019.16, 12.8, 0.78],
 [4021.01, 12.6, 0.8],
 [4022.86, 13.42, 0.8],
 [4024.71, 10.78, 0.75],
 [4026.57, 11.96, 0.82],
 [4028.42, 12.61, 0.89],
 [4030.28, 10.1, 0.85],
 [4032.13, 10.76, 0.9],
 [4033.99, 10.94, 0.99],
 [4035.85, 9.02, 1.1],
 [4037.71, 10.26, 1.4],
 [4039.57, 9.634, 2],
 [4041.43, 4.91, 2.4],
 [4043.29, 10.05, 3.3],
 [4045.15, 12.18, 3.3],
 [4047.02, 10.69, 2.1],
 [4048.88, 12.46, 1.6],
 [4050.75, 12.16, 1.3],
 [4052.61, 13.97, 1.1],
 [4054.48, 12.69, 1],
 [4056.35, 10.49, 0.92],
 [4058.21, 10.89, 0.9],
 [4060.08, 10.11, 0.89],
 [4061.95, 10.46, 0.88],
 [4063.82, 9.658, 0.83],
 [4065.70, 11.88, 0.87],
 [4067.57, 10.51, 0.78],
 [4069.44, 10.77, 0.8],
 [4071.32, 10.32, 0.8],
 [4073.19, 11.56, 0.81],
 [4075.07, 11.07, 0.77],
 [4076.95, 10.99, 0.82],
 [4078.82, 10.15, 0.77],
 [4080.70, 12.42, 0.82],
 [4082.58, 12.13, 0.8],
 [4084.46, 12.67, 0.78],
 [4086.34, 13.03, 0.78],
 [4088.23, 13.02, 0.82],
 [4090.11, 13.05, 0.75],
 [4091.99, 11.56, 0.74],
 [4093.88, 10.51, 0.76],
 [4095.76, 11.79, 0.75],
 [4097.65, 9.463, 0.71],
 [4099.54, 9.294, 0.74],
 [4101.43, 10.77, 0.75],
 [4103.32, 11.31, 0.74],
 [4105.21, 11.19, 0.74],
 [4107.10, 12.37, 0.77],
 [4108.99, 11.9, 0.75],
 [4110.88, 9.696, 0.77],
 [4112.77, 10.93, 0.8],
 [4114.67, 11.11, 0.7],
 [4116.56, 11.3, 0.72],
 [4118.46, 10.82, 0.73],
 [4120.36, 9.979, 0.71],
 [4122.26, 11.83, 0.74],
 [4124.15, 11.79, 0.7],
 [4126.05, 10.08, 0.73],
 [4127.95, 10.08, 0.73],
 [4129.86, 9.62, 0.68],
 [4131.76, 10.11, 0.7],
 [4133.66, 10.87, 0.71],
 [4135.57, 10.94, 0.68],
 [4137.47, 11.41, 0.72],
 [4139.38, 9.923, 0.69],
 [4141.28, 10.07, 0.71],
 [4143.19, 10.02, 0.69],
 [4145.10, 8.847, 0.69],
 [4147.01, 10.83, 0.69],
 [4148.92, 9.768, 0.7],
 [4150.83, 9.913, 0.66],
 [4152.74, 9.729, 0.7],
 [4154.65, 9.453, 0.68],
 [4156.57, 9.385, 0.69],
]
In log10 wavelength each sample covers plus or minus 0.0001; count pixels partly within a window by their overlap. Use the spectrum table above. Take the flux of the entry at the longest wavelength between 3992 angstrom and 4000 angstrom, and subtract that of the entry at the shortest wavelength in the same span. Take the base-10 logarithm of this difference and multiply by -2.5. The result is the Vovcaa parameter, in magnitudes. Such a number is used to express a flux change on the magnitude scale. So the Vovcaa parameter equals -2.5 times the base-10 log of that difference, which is 1.6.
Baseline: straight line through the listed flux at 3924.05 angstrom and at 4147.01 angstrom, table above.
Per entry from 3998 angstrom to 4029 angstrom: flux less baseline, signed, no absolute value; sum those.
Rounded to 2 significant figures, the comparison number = 65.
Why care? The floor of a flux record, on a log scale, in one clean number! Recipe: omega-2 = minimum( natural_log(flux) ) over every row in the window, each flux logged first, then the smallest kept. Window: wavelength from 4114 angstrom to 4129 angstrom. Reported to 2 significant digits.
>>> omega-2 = 2.3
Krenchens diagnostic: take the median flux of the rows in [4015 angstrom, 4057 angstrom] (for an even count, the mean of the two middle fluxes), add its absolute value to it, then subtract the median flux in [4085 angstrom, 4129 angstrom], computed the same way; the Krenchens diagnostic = 11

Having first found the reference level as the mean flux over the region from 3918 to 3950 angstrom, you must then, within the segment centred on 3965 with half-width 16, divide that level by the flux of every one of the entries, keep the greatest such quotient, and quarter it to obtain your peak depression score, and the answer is 0.33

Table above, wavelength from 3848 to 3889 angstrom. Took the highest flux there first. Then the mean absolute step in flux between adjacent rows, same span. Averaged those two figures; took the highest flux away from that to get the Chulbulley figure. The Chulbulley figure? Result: -2.8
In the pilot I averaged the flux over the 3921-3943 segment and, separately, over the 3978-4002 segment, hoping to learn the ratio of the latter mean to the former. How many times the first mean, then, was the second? 2.3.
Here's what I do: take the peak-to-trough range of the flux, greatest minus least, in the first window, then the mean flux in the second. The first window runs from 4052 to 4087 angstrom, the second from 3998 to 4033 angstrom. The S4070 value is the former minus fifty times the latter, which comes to -589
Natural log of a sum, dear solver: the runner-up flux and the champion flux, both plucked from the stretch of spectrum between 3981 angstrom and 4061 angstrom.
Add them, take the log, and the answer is 3.32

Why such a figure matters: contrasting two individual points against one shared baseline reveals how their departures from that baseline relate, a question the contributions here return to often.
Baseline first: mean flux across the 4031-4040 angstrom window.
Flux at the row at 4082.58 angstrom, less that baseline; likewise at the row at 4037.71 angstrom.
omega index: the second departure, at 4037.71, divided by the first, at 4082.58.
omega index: 0.1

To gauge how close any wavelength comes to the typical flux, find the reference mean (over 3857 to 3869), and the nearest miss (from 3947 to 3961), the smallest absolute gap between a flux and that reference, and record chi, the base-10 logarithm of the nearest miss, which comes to -0.1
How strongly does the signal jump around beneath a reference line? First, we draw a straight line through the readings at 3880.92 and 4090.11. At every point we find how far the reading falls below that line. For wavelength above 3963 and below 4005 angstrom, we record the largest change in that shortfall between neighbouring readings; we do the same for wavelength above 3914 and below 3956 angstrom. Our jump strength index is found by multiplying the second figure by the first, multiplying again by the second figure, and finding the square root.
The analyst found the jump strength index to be 4.6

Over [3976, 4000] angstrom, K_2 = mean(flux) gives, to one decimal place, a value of 10.0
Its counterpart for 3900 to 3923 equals 7.4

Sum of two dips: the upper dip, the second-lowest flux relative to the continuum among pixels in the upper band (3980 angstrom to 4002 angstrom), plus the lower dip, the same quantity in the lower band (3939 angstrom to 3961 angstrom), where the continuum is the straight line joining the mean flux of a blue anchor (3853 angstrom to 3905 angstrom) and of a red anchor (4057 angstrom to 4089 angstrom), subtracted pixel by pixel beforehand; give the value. -3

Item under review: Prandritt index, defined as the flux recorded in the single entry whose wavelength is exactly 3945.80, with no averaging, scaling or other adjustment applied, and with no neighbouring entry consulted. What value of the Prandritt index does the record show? 6.464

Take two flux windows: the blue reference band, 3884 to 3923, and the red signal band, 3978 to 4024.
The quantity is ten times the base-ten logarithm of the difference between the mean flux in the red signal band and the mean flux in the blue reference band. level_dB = 6.1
